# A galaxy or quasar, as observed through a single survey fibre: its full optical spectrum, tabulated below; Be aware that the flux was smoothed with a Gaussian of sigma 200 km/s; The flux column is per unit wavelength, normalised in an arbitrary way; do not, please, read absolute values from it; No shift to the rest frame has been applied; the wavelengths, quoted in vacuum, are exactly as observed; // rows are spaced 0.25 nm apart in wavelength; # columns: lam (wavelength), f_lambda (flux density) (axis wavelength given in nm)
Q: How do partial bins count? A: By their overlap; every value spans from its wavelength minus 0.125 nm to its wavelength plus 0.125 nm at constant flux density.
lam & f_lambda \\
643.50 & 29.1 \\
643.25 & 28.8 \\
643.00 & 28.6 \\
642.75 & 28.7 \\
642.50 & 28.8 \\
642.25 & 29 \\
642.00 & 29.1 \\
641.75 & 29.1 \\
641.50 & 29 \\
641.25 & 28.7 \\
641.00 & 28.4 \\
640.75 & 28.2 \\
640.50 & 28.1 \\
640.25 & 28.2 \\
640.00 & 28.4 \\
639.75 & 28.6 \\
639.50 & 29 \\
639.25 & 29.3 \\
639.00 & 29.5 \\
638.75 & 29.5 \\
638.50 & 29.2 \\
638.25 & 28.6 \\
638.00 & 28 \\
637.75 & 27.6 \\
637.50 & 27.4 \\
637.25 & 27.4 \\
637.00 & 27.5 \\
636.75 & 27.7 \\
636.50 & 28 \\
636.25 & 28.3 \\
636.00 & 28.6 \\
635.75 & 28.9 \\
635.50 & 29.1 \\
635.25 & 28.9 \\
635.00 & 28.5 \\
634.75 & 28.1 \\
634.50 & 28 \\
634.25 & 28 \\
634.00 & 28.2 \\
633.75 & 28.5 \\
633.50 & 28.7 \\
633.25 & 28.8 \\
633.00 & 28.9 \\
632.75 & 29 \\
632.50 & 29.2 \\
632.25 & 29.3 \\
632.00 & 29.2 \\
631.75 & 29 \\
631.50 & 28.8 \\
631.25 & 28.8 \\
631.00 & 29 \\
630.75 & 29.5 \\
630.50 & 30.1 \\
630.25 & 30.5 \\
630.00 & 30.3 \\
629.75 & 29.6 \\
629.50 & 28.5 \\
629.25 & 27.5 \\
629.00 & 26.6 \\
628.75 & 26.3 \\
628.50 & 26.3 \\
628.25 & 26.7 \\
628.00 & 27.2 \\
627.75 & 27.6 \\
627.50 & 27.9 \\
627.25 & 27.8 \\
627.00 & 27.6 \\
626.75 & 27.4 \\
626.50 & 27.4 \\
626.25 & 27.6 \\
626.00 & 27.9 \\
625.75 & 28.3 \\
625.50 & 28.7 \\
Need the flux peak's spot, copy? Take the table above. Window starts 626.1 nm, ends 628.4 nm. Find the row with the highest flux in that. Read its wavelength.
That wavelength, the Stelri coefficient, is 627.50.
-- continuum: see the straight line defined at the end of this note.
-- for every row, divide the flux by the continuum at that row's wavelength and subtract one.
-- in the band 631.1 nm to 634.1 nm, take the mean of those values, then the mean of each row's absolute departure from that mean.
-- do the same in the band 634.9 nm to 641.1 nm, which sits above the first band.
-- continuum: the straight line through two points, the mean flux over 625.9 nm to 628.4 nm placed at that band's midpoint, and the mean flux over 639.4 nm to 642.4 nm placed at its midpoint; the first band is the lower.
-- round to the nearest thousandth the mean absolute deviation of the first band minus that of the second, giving -0.010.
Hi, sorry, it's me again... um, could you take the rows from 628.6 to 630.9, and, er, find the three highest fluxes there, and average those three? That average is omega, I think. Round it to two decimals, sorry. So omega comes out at 30.30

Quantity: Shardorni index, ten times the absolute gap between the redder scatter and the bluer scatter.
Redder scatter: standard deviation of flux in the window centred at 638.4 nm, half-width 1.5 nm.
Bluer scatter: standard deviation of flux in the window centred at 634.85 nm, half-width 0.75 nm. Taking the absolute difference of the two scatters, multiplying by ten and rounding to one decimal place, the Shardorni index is 3.7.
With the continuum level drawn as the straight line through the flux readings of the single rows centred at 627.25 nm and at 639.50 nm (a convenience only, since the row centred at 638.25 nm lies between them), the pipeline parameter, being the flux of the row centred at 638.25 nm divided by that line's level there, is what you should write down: 0.990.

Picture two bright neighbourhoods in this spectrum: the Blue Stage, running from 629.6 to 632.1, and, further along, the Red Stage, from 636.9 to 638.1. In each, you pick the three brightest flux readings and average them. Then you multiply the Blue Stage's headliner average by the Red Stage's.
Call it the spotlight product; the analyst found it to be 839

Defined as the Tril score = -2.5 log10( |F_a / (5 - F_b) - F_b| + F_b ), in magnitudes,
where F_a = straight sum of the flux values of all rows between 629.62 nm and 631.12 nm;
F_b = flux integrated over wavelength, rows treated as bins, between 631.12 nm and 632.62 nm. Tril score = -4.91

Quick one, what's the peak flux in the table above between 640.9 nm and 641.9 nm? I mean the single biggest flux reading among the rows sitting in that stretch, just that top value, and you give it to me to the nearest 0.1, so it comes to 29.1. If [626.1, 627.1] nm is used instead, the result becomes 27.6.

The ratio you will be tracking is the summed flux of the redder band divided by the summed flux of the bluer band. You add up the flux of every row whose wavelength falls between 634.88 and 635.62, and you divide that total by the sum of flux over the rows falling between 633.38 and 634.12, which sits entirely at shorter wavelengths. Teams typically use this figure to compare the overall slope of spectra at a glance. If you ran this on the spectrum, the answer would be 1.01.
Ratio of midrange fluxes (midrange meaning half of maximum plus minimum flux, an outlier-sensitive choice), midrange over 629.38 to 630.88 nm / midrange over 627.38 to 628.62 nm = 1.09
